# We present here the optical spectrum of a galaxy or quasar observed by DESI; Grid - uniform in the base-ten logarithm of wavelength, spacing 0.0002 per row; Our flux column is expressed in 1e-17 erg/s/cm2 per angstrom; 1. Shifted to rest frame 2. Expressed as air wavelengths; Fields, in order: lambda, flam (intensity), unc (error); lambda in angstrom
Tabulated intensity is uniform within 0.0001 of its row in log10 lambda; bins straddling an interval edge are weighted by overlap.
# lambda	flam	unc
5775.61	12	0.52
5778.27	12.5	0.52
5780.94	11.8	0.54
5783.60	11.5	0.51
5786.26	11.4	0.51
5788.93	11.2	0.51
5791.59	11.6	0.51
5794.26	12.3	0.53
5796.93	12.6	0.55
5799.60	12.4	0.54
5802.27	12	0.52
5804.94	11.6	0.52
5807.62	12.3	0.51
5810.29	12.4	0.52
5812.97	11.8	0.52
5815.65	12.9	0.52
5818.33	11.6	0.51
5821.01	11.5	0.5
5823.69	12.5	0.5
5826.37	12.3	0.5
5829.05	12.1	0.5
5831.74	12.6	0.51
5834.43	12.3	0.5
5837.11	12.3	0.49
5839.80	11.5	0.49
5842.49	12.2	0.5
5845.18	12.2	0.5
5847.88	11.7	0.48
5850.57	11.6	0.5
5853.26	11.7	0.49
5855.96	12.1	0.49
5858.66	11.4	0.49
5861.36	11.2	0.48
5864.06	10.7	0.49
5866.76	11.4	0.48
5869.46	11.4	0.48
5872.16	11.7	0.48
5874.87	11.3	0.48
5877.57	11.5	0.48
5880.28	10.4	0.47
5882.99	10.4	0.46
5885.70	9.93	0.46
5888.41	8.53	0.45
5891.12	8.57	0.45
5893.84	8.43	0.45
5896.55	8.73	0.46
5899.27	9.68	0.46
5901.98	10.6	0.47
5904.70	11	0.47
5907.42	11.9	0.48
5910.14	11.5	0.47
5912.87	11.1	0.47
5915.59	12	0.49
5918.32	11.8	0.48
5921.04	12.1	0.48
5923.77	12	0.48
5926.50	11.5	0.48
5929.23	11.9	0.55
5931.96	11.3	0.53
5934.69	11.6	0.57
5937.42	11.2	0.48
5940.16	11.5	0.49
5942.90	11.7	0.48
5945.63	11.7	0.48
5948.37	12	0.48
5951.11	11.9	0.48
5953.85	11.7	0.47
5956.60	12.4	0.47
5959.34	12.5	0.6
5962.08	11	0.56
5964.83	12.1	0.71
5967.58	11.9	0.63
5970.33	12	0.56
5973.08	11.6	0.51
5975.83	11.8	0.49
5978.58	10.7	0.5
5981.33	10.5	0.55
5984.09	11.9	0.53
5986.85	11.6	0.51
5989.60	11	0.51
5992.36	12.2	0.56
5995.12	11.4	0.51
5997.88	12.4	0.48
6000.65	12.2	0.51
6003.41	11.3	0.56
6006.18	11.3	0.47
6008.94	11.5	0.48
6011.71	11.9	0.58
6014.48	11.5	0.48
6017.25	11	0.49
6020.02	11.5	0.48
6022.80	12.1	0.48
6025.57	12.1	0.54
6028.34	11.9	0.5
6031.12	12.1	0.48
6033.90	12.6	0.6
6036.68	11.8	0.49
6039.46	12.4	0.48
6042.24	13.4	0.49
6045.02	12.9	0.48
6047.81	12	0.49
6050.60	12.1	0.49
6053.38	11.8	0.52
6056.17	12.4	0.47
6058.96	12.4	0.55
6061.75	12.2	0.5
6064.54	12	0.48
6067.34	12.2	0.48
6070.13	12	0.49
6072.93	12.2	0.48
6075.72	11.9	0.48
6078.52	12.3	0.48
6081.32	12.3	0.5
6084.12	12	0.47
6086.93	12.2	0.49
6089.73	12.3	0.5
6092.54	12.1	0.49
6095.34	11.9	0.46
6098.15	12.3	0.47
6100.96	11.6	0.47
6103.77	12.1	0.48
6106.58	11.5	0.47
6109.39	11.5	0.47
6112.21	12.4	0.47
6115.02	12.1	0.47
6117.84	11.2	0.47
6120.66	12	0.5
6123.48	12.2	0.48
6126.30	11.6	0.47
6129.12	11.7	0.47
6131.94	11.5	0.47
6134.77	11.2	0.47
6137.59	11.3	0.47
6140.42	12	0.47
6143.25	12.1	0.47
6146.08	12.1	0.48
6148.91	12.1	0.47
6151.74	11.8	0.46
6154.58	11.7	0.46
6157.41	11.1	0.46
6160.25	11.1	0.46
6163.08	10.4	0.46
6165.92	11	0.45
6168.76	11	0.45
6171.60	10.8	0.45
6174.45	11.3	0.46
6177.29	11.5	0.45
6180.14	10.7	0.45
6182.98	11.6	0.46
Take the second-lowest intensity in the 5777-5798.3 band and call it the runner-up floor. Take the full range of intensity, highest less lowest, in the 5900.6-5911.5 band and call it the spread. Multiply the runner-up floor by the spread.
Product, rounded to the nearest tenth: 14.8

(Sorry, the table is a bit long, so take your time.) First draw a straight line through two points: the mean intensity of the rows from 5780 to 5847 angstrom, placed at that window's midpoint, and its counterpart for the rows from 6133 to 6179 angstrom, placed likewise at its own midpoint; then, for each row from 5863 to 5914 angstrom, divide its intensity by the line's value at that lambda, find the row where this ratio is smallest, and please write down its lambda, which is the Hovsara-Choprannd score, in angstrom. 5893.84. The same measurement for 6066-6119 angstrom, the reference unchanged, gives 6117.84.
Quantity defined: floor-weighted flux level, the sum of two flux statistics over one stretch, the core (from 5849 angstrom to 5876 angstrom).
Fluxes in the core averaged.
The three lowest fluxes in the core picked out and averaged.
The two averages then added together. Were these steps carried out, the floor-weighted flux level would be 22.5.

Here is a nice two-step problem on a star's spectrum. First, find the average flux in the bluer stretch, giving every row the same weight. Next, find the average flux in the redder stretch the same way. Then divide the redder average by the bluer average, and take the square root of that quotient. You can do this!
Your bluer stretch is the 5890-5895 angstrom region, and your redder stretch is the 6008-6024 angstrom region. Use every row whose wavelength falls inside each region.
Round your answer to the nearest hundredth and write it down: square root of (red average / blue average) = 1.17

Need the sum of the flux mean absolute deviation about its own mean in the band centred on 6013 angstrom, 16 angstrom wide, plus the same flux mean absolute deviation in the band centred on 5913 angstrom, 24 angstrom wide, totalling 0.65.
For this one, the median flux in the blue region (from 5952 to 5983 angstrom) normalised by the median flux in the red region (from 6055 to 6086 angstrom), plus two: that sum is 2.97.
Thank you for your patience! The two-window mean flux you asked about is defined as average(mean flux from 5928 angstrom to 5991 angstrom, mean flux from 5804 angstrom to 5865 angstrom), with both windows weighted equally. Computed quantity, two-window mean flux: 11.8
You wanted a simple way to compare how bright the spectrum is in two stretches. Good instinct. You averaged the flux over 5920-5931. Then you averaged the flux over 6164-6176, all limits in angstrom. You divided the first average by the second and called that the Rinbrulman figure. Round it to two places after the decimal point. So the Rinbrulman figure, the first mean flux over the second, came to 1.08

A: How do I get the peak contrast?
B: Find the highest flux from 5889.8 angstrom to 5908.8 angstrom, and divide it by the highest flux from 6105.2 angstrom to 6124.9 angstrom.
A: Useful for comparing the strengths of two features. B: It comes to 0.96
